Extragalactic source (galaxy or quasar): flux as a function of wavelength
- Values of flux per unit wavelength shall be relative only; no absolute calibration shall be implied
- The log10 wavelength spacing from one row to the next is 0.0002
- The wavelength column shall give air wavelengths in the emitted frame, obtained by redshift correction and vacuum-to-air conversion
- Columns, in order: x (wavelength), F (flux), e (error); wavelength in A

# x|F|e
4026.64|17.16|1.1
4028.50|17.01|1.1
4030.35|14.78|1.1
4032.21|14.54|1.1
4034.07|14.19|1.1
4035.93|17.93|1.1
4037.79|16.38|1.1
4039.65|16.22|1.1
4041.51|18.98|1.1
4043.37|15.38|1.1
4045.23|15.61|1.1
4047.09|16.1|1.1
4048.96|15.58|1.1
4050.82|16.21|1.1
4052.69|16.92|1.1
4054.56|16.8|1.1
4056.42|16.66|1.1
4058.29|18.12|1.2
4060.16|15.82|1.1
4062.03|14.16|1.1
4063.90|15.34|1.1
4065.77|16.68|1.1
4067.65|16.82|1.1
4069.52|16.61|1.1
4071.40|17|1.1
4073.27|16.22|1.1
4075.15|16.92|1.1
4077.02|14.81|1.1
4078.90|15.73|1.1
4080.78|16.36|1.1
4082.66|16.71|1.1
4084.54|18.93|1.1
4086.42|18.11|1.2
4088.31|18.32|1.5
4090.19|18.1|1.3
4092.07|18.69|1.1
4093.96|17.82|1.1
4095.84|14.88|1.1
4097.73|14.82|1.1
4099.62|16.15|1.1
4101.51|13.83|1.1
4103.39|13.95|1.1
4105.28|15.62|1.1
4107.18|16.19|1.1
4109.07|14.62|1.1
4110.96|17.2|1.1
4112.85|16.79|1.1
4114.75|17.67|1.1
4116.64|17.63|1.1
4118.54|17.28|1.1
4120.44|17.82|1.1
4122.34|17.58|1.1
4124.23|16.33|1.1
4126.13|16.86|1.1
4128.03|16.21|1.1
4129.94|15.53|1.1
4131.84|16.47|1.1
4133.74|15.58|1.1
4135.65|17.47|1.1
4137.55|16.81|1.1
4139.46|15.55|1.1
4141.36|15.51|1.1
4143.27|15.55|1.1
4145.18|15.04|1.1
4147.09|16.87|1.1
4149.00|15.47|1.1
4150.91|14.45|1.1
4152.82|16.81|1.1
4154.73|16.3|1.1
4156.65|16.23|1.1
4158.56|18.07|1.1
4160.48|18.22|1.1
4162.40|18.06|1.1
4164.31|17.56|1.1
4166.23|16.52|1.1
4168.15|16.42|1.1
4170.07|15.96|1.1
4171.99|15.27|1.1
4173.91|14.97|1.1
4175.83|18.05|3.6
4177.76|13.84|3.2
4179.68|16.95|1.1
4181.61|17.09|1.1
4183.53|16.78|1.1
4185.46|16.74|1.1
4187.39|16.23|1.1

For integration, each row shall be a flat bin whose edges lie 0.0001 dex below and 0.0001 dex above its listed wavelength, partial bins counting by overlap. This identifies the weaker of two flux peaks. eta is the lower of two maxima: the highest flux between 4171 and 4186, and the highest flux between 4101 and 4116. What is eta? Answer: 17.7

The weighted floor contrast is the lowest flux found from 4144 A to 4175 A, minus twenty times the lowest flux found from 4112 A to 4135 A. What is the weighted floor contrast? -296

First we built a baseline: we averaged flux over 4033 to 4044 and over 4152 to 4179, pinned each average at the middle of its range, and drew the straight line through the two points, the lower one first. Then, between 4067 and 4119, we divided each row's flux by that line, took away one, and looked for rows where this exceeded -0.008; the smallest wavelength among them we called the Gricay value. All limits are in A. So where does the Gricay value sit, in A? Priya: 4067.65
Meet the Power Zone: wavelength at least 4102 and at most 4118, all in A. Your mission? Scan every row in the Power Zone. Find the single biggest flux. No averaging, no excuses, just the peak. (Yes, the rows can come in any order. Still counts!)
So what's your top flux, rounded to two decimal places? 17.67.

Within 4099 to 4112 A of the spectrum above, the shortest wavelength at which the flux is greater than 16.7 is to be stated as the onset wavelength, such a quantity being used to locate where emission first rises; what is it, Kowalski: 4110.96 A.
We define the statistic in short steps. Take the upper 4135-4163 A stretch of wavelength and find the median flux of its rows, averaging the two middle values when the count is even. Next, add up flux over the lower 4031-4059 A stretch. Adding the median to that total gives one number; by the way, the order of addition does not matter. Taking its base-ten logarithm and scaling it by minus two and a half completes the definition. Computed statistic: -6.05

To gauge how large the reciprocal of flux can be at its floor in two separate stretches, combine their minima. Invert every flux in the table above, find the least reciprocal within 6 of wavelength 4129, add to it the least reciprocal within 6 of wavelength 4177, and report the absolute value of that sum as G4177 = 0.115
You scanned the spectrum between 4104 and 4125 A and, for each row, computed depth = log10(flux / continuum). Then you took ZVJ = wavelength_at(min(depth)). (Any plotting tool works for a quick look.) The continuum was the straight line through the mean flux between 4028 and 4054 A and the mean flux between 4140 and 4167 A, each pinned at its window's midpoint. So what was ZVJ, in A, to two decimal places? 4109.07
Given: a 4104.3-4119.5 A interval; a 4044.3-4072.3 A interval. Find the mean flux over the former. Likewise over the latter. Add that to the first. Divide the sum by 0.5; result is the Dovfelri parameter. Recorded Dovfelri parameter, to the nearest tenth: 65.8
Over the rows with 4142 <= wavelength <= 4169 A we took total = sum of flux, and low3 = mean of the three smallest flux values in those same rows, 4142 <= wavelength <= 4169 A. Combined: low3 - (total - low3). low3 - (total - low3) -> -202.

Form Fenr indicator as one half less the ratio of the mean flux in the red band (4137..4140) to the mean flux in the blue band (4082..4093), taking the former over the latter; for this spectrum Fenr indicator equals -0.39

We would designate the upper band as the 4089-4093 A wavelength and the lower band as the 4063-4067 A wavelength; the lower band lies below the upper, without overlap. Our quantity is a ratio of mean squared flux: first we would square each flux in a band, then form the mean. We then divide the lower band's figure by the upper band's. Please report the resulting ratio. 0.76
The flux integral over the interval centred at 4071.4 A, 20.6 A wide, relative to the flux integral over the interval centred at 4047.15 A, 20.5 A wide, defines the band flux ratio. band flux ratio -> 1.0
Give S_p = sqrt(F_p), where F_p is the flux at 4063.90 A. 3.92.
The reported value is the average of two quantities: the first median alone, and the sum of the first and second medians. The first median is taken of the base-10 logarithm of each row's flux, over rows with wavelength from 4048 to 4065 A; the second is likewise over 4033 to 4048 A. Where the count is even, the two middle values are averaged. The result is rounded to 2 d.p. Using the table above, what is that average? 1.81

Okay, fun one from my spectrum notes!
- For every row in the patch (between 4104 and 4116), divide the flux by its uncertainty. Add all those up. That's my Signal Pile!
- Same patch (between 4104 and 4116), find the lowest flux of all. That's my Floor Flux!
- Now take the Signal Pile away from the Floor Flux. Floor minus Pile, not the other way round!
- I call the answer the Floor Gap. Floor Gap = -75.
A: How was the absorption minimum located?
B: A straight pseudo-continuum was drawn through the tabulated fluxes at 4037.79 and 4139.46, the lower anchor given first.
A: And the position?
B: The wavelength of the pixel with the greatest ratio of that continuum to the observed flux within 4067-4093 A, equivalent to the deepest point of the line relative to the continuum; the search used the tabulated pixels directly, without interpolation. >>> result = 4077.02 A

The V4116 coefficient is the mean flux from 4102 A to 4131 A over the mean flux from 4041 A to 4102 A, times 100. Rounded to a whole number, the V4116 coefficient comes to 100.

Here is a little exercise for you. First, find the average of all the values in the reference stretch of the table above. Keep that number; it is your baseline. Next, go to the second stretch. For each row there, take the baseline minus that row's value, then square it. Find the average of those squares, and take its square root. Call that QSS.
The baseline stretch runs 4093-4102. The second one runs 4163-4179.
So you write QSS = 1.4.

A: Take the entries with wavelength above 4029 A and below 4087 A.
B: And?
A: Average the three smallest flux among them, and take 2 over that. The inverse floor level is 0.140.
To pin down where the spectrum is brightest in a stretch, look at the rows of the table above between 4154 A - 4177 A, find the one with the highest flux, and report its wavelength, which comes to 4160.48 A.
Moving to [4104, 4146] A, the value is 4120.44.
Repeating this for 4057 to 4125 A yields 4084.54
